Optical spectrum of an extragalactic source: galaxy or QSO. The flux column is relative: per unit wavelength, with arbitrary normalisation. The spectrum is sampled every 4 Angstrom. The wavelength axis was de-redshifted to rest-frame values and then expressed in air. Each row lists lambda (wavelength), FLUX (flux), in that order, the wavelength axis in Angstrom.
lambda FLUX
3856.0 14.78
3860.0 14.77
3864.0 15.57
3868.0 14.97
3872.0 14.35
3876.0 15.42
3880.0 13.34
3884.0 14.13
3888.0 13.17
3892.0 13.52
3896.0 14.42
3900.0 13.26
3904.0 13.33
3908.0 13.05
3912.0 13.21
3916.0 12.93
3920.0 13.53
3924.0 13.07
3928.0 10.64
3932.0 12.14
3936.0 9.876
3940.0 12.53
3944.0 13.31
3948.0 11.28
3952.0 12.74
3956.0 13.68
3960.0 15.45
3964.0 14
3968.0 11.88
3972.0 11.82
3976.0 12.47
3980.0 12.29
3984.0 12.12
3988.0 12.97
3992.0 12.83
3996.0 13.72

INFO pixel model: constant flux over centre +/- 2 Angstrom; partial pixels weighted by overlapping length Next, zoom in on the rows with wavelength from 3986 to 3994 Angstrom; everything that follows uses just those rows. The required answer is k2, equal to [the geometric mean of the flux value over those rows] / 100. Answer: 0.129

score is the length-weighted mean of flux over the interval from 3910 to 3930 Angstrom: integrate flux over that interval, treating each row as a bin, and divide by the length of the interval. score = 12.7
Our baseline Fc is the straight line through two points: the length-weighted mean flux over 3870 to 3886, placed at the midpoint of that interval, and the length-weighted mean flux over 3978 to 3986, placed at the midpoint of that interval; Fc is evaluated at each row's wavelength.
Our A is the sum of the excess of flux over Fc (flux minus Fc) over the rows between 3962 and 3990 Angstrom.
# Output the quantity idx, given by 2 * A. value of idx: 3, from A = 1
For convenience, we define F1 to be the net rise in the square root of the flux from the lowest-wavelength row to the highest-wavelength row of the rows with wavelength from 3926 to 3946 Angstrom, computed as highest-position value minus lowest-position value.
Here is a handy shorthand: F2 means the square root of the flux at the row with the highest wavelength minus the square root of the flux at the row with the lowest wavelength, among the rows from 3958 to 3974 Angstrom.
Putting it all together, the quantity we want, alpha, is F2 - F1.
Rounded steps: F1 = 0.39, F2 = -0.5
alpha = -0.9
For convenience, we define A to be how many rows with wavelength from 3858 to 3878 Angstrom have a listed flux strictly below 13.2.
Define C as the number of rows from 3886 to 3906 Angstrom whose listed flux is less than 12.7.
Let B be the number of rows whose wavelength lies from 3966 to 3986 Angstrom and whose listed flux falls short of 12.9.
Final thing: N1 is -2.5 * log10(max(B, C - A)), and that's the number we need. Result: -1.75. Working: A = 0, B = 5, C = 0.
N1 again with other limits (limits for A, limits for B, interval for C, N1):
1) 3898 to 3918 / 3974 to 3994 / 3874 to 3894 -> -1.51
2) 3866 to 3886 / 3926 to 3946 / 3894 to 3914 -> -1.51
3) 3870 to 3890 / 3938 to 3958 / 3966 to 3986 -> -1.51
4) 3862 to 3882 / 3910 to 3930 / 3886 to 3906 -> 0.00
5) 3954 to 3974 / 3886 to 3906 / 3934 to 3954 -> 0.00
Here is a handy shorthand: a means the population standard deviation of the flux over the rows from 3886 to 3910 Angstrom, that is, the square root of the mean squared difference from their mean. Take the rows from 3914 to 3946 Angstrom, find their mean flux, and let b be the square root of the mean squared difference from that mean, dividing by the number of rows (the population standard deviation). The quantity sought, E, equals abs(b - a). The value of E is 0.8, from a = 0.5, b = 1.24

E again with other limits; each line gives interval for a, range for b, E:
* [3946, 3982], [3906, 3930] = 0.3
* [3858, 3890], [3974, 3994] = 0.5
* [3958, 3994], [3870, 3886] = 0.4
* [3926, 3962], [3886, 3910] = 1.1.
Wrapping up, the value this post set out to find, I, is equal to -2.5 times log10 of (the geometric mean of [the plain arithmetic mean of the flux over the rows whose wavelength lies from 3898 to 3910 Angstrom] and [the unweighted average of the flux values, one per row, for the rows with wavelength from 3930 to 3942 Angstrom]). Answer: -2.73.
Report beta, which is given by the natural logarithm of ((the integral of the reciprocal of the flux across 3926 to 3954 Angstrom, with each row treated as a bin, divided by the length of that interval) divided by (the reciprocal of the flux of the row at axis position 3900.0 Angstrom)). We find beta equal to 0.13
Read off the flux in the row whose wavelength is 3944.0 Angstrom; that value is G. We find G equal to 13.31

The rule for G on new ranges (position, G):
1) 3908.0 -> 13.05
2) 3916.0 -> 12.93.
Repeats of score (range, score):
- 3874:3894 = 13.9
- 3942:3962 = 13.3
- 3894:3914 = 13.5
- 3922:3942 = 11.7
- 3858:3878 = 15.0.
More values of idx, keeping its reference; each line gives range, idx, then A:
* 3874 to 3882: 0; 0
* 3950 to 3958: 2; 1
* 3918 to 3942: -16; -8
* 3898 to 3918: -5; -3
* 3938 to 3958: -2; -1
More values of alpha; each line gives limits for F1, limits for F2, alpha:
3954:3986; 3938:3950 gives 0.0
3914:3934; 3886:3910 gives 0.1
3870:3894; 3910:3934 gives 0.0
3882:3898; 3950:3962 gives 0.3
